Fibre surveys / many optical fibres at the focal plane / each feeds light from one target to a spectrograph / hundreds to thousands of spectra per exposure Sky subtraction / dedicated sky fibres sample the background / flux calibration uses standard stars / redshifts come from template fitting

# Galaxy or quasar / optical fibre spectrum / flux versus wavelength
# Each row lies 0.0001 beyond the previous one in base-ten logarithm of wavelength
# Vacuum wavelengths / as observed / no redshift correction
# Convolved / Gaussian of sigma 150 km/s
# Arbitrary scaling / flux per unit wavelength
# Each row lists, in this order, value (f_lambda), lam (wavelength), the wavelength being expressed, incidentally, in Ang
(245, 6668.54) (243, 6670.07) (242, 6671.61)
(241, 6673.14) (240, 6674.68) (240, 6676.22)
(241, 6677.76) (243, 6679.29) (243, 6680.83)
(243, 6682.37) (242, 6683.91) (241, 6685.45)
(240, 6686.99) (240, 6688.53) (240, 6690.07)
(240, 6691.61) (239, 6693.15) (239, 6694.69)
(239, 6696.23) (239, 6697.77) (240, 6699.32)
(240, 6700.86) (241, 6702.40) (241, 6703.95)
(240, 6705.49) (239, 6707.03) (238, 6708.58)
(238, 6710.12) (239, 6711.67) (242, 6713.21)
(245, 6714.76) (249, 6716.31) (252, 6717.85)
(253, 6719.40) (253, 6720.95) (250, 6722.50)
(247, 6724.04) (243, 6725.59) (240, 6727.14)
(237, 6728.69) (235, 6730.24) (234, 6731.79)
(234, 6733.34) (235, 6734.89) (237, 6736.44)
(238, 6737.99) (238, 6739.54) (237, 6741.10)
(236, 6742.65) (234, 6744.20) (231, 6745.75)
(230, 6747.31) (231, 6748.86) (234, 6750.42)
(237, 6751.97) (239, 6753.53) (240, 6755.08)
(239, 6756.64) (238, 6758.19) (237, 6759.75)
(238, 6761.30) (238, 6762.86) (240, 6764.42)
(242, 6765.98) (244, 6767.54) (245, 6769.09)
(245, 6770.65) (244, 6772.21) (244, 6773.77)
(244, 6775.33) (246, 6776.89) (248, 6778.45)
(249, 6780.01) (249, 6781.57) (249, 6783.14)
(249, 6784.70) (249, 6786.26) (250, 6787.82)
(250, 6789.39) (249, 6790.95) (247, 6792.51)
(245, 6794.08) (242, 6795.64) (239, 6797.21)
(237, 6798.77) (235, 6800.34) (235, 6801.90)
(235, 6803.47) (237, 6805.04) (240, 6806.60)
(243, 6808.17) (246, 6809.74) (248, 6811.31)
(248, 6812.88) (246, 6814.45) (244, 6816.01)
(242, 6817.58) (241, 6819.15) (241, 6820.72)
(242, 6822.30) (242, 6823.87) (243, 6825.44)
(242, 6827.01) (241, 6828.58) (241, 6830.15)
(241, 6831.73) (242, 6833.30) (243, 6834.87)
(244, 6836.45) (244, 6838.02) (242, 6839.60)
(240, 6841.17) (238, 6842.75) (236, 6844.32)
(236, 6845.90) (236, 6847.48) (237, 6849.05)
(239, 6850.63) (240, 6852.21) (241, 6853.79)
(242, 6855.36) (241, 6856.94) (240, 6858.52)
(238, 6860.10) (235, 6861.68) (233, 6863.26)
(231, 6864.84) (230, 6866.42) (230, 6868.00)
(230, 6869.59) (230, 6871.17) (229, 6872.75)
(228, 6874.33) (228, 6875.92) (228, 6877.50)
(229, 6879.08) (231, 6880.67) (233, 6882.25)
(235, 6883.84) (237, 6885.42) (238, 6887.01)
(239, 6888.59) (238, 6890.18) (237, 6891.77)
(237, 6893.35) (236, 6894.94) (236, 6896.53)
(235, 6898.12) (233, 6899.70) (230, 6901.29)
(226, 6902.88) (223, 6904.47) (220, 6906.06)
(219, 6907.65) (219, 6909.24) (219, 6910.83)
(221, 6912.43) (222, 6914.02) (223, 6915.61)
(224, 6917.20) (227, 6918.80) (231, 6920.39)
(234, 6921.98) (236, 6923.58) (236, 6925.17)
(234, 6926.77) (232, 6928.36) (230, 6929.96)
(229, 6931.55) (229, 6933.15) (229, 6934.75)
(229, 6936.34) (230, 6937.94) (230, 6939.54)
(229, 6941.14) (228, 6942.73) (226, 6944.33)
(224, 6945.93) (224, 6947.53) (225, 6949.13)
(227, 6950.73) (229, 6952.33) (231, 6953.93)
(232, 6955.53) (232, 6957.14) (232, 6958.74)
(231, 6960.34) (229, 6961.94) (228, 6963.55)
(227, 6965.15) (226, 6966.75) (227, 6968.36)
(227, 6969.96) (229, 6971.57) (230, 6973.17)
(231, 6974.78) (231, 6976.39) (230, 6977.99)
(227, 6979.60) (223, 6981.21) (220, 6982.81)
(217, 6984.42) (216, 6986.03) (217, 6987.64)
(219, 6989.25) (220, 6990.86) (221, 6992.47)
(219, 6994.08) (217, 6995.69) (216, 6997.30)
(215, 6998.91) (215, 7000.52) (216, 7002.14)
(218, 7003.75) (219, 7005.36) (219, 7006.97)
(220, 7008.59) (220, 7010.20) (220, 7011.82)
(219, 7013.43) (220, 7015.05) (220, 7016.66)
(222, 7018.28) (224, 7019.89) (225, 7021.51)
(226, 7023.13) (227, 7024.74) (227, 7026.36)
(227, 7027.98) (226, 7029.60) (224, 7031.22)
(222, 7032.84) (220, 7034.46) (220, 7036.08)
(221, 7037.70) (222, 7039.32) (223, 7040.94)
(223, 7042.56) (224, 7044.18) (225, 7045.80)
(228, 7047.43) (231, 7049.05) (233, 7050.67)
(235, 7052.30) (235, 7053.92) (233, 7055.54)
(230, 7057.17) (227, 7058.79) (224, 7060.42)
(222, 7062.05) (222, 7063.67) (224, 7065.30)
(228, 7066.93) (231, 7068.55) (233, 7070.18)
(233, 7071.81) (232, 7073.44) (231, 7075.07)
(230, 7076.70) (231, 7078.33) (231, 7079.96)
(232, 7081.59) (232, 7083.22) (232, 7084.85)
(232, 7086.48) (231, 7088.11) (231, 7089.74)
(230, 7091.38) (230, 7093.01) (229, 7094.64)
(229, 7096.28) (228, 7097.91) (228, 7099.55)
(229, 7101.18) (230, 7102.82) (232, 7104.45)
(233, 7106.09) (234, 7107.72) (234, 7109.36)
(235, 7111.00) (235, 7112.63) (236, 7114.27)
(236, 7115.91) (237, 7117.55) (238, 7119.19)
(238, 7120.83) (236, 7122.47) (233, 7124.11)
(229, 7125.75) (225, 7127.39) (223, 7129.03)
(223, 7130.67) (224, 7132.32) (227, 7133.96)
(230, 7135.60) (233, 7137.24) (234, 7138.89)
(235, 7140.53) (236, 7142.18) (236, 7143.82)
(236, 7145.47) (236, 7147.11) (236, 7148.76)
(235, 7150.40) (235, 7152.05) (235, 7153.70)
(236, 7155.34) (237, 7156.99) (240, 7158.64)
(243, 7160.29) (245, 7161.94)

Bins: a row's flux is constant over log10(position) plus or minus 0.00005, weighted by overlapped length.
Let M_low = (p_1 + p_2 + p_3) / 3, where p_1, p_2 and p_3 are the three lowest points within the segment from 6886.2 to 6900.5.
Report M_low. 235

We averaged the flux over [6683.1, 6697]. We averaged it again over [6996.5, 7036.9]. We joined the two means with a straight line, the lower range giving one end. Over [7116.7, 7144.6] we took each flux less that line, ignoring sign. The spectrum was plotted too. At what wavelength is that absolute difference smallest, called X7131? 7129.03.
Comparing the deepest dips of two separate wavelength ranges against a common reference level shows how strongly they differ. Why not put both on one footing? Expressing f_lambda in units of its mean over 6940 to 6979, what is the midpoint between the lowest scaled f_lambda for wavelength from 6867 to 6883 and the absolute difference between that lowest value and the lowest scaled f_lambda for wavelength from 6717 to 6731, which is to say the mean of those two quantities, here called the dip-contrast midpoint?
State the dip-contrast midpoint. 0.514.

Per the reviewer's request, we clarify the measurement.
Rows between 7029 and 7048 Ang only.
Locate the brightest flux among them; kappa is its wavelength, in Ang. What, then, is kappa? 7047.43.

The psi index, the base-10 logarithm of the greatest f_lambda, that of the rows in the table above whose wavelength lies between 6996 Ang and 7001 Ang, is 2.334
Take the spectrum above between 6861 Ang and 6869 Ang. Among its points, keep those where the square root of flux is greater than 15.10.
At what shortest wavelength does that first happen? 6861.68 Ang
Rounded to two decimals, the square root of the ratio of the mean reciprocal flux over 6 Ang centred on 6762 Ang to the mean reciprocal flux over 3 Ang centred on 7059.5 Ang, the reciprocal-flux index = 0.97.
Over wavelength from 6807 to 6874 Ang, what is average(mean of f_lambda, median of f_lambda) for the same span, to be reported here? 240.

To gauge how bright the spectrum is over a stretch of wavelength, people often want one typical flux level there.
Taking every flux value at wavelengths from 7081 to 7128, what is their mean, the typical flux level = 232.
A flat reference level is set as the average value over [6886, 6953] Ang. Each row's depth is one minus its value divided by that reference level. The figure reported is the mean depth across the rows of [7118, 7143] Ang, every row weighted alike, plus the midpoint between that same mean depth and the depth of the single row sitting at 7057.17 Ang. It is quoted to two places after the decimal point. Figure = -0.01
